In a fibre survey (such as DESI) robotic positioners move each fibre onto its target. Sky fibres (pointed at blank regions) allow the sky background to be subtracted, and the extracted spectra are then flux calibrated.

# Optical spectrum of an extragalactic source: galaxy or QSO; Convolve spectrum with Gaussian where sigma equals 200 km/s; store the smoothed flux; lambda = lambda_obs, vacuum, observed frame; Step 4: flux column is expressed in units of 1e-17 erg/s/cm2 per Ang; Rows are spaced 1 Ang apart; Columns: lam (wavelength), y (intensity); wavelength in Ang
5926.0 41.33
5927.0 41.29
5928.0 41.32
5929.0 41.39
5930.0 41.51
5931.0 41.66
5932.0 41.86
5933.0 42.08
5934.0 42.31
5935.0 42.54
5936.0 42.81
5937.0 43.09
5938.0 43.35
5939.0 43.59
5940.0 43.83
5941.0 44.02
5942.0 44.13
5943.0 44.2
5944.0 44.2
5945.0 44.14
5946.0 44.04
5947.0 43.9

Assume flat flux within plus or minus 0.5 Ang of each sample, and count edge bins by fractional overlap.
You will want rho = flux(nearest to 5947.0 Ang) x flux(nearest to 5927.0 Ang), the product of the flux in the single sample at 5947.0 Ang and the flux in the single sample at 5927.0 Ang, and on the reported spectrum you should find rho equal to 1813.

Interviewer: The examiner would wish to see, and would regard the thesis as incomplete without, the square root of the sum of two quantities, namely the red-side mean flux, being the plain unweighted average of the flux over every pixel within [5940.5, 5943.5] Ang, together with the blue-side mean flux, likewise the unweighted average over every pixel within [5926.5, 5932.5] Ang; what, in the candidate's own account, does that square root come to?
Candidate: 9.25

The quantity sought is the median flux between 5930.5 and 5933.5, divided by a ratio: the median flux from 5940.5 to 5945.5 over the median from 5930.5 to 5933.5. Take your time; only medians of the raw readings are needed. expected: 39.7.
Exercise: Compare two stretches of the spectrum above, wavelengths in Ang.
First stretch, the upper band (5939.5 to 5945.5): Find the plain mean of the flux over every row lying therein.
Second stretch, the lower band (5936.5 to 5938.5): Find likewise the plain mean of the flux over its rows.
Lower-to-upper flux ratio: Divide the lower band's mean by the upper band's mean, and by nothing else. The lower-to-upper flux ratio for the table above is 0.98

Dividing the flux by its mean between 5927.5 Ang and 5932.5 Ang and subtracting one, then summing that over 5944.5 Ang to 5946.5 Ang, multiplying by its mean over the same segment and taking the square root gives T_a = 0.087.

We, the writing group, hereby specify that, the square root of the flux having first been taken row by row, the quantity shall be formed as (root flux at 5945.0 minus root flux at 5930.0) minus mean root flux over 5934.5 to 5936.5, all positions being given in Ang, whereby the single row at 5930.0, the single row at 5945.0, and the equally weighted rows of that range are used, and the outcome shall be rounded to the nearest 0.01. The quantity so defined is -6.33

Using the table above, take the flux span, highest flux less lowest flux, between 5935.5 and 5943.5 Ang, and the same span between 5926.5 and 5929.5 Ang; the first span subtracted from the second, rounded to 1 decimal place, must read -1.3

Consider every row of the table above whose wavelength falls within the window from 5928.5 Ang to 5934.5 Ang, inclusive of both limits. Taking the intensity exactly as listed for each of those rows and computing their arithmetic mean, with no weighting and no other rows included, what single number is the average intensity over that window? 41.8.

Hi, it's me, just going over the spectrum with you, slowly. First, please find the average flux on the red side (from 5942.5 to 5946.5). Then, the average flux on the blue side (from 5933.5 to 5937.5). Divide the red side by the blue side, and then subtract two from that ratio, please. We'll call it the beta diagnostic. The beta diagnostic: -0.966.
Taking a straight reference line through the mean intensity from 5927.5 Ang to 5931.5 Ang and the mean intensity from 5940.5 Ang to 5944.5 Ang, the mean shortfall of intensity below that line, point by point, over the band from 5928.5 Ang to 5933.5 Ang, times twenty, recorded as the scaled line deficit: 1.6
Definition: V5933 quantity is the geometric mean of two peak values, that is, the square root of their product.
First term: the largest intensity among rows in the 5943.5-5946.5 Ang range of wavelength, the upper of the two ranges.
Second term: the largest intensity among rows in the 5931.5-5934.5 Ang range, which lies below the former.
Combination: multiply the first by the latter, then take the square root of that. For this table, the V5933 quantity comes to 43.2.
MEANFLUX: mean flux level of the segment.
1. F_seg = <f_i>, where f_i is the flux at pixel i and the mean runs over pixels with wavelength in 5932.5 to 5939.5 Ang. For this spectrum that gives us 42.8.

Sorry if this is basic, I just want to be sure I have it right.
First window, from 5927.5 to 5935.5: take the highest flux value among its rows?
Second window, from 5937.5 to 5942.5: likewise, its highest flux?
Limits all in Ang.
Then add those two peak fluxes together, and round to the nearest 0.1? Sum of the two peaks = 86.7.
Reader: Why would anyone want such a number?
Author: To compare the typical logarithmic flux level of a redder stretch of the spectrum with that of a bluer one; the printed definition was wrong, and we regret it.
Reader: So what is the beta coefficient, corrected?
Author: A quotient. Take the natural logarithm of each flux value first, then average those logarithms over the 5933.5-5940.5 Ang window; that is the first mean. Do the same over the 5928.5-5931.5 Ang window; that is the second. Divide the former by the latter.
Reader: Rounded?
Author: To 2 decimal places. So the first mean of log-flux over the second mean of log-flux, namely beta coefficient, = 1.01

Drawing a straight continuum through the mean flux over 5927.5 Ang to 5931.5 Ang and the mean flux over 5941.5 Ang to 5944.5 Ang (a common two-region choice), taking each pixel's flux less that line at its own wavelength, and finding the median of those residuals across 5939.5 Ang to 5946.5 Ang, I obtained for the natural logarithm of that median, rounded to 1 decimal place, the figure -3.8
